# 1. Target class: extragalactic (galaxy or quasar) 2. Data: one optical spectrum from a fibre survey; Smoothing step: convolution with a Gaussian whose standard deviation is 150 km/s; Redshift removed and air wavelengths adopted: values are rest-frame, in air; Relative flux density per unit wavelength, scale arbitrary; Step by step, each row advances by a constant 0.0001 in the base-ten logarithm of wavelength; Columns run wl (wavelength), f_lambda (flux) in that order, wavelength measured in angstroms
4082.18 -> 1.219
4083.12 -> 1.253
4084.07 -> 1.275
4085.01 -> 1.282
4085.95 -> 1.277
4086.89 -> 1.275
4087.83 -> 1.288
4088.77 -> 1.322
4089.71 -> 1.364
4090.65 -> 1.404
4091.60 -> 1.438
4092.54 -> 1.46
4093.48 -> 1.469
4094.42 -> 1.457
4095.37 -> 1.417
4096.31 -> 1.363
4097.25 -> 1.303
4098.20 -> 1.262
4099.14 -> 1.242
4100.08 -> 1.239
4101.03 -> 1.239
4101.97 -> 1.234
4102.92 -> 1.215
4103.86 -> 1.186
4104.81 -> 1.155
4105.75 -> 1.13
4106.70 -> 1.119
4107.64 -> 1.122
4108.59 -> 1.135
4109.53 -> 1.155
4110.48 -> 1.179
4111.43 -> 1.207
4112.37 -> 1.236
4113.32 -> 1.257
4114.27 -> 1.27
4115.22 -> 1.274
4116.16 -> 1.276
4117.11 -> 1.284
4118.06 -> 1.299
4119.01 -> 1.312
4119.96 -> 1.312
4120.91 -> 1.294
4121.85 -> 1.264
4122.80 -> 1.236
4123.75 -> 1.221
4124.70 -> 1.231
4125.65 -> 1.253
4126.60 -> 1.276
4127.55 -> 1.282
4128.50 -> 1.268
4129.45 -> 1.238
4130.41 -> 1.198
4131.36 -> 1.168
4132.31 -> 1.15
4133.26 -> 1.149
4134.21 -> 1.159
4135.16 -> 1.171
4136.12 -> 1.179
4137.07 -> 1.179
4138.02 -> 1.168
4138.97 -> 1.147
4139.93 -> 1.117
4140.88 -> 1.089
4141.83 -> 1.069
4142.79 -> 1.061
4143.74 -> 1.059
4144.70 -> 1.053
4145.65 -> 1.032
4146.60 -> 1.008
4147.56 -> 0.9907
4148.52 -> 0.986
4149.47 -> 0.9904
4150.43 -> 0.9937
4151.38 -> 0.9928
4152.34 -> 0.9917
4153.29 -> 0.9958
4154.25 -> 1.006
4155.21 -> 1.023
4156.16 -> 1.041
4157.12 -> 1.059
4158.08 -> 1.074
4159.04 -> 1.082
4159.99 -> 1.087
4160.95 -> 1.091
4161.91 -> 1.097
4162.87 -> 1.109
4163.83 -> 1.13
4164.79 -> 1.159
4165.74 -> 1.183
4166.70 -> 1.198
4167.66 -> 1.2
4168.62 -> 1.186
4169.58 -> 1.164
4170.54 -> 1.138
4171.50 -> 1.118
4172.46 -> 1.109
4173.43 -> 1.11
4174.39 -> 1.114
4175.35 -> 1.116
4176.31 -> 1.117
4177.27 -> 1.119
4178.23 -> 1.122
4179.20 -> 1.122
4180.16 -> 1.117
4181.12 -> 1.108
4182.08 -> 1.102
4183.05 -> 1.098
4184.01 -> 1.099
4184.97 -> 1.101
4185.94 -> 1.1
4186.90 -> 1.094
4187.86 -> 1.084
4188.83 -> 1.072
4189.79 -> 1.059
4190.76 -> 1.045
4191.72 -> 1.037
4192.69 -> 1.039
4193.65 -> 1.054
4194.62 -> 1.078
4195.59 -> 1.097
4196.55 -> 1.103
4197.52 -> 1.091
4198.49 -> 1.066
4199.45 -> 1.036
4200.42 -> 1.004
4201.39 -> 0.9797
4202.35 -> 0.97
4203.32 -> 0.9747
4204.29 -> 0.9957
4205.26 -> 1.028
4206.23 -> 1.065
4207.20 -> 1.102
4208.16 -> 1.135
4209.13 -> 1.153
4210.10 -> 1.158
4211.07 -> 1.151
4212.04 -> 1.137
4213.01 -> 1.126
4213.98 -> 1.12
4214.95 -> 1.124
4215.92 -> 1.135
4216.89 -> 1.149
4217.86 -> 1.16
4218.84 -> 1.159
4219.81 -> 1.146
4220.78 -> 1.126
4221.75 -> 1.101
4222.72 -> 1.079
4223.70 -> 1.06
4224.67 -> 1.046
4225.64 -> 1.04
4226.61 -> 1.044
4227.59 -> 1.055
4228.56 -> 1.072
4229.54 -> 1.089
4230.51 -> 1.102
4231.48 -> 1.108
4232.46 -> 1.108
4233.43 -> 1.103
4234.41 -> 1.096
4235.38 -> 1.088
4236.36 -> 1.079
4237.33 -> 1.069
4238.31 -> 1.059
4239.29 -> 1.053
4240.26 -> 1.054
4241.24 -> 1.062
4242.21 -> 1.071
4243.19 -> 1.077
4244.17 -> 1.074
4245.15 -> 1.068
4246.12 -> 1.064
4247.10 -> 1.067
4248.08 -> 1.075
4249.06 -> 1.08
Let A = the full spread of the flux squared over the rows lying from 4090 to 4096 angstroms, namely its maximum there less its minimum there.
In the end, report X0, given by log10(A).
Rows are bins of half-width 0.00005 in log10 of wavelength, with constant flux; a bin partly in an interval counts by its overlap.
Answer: -0.7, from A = 0.19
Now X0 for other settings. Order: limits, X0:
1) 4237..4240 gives -1.5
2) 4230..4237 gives -1.2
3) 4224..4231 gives -0.9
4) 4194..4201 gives -0.7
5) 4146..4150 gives -1.4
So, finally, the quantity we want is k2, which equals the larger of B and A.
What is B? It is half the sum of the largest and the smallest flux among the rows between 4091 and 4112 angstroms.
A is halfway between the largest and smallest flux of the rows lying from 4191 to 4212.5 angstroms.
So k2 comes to 1.29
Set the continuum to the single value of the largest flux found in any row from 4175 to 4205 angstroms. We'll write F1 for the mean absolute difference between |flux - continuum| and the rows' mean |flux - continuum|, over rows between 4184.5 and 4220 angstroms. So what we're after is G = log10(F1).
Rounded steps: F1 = 0.03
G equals -1.47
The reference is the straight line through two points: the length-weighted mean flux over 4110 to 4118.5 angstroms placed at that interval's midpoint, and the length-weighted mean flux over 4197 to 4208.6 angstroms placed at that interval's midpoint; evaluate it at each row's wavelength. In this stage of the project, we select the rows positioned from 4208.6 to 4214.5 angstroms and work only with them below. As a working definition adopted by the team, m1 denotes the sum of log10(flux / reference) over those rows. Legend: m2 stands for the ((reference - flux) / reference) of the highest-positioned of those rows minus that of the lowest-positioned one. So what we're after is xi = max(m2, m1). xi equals 0.30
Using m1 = 0.30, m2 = 0.02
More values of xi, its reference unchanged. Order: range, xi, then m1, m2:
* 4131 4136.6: -0.02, -0.09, -0.02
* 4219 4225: 0.26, 0.26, 0.09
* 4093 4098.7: 0.15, 0.15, 0.15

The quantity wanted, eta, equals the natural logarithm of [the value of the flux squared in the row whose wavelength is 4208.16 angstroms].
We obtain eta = 0.25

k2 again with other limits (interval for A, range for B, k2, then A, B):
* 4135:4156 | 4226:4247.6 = 1.08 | 1.08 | 1.08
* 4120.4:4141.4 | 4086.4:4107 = 1.29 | 1.19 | 1.29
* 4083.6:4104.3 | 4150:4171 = 1.33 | 1.33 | 1.10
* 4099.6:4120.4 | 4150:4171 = 1.22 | 1.22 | 1.10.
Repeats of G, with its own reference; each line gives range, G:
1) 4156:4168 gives -1.69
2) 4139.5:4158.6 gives -1.47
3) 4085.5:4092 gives -1.26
